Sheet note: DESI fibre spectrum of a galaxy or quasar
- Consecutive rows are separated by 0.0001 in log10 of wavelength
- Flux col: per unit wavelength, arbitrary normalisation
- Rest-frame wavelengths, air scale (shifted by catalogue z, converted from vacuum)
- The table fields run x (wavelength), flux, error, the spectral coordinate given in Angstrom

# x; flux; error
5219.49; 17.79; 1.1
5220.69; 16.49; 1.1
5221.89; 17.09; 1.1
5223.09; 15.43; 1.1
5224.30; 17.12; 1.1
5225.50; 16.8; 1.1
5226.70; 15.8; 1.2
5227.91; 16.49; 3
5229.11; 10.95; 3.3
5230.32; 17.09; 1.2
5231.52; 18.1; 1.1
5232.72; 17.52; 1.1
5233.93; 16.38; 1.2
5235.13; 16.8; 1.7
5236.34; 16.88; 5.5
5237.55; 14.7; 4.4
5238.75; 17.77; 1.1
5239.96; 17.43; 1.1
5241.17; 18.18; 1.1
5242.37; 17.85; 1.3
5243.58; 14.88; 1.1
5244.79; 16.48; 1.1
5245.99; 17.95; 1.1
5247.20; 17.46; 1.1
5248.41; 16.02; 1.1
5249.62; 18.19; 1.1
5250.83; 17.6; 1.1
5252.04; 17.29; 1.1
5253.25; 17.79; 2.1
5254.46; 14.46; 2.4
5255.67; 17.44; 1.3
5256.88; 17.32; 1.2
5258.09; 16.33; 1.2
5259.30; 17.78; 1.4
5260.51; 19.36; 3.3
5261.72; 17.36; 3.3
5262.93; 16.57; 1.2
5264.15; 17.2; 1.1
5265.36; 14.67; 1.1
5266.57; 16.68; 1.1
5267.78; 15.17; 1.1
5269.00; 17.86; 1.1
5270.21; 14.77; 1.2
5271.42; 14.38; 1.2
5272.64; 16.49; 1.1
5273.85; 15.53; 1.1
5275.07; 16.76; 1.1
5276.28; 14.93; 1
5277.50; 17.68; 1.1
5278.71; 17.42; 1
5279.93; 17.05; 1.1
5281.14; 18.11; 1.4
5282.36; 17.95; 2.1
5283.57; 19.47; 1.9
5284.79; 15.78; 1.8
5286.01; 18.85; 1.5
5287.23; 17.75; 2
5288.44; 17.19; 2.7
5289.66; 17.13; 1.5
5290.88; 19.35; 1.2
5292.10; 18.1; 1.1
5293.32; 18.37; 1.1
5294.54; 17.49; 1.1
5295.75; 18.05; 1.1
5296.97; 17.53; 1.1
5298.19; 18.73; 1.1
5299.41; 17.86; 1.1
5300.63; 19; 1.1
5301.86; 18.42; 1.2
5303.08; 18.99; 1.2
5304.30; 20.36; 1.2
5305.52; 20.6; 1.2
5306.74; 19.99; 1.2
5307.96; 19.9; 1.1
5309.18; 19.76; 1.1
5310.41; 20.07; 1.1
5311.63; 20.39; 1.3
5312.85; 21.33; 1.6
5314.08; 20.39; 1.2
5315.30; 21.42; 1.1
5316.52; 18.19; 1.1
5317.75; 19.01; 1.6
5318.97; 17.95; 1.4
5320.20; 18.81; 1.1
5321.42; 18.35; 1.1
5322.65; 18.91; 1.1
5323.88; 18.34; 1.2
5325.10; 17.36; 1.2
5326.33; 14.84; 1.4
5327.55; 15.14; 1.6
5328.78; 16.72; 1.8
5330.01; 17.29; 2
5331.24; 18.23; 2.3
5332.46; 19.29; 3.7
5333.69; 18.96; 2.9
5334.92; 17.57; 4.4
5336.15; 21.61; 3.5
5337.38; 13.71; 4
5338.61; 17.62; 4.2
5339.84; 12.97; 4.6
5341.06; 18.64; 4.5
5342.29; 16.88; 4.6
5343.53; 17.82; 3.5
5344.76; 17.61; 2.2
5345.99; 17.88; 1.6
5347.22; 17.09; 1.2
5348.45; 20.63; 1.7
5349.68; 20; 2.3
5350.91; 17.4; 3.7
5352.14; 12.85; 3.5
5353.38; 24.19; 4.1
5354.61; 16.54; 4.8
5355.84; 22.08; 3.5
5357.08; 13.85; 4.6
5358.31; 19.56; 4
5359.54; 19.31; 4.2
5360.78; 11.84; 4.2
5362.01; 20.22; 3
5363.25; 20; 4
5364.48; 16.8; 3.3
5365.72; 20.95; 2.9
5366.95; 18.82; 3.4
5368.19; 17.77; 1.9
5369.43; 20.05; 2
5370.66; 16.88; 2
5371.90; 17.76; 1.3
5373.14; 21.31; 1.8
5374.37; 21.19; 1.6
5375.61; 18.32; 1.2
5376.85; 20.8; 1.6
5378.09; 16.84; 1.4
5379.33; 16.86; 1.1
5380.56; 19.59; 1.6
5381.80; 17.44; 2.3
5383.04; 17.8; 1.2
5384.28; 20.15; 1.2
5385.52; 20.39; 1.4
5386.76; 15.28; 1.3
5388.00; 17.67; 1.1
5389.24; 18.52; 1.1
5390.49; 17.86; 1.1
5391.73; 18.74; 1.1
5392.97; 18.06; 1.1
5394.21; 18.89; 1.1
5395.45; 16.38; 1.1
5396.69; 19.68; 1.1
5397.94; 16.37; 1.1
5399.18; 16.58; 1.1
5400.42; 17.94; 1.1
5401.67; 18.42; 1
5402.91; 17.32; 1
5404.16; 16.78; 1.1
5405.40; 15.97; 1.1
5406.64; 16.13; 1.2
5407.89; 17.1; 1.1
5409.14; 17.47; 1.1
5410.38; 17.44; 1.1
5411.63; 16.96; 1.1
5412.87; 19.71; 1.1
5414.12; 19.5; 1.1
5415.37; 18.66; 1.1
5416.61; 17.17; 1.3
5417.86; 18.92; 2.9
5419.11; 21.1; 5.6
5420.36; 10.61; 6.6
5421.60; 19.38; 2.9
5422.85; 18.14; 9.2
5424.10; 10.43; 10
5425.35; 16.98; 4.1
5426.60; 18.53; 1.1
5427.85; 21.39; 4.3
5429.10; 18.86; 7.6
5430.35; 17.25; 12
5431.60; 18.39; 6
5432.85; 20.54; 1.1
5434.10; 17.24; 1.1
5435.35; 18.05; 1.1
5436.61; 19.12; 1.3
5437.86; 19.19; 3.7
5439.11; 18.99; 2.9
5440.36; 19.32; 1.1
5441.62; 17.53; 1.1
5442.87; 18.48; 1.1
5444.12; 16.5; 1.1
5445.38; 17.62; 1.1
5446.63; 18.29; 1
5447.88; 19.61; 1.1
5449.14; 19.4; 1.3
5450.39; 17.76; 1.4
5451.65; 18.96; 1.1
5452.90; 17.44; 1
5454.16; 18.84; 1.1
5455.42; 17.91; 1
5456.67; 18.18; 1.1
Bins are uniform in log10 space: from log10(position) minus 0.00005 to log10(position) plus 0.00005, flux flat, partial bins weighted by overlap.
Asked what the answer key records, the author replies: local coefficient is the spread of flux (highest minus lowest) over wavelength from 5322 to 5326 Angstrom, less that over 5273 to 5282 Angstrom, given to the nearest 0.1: -1.6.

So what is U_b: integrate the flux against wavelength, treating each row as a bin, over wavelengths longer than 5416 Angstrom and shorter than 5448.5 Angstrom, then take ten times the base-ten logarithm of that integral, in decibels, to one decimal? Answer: 27.7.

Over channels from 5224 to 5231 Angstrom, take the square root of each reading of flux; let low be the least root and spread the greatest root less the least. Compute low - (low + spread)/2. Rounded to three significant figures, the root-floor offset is 1.24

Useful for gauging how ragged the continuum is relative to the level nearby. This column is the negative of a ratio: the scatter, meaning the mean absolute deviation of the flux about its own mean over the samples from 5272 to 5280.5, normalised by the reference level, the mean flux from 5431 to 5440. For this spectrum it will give -0.041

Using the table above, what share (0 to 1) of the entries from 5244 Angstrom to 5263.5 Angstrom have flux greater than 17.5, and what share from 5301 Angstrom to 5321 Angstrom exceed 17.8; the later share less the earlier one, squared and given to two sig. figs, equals 0.39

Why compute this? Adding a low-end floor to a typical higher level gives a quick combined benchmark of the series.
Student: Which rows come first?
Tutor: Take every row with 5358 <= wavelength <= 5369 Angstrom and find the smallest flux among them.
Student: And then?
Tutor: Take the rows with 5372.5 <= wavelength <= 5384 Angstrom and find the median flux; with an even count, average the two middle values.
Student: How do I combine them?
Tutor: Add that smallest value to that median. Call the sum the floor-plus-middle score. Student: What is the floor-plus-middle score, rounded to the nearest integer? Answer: 30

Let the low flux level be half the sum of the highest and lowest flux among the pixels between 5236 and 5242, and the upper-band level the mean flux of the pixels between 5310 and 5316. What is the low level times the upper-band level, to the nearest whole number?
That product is 341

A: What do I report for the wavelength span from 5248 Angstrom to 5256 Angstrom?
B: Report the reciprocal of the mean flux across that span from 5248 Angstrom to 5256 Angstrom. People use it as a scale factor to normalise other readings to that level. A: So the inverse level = 0.0589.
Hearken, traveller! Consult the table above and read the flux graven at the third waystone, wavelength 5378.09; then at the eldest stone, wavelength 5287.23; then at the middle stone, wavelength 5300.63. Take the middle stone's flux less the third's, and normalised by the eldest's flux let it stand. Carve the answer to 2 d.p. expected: 0.12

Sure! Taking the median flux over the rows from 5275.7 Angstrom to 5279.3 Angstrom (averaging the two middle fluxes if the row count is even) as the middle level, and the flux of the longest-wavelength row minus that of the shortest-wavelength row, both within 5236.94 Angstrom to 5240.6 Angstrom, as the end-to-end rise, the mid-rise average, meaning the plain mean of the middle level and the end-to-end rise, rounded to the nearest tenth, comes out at 10.1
